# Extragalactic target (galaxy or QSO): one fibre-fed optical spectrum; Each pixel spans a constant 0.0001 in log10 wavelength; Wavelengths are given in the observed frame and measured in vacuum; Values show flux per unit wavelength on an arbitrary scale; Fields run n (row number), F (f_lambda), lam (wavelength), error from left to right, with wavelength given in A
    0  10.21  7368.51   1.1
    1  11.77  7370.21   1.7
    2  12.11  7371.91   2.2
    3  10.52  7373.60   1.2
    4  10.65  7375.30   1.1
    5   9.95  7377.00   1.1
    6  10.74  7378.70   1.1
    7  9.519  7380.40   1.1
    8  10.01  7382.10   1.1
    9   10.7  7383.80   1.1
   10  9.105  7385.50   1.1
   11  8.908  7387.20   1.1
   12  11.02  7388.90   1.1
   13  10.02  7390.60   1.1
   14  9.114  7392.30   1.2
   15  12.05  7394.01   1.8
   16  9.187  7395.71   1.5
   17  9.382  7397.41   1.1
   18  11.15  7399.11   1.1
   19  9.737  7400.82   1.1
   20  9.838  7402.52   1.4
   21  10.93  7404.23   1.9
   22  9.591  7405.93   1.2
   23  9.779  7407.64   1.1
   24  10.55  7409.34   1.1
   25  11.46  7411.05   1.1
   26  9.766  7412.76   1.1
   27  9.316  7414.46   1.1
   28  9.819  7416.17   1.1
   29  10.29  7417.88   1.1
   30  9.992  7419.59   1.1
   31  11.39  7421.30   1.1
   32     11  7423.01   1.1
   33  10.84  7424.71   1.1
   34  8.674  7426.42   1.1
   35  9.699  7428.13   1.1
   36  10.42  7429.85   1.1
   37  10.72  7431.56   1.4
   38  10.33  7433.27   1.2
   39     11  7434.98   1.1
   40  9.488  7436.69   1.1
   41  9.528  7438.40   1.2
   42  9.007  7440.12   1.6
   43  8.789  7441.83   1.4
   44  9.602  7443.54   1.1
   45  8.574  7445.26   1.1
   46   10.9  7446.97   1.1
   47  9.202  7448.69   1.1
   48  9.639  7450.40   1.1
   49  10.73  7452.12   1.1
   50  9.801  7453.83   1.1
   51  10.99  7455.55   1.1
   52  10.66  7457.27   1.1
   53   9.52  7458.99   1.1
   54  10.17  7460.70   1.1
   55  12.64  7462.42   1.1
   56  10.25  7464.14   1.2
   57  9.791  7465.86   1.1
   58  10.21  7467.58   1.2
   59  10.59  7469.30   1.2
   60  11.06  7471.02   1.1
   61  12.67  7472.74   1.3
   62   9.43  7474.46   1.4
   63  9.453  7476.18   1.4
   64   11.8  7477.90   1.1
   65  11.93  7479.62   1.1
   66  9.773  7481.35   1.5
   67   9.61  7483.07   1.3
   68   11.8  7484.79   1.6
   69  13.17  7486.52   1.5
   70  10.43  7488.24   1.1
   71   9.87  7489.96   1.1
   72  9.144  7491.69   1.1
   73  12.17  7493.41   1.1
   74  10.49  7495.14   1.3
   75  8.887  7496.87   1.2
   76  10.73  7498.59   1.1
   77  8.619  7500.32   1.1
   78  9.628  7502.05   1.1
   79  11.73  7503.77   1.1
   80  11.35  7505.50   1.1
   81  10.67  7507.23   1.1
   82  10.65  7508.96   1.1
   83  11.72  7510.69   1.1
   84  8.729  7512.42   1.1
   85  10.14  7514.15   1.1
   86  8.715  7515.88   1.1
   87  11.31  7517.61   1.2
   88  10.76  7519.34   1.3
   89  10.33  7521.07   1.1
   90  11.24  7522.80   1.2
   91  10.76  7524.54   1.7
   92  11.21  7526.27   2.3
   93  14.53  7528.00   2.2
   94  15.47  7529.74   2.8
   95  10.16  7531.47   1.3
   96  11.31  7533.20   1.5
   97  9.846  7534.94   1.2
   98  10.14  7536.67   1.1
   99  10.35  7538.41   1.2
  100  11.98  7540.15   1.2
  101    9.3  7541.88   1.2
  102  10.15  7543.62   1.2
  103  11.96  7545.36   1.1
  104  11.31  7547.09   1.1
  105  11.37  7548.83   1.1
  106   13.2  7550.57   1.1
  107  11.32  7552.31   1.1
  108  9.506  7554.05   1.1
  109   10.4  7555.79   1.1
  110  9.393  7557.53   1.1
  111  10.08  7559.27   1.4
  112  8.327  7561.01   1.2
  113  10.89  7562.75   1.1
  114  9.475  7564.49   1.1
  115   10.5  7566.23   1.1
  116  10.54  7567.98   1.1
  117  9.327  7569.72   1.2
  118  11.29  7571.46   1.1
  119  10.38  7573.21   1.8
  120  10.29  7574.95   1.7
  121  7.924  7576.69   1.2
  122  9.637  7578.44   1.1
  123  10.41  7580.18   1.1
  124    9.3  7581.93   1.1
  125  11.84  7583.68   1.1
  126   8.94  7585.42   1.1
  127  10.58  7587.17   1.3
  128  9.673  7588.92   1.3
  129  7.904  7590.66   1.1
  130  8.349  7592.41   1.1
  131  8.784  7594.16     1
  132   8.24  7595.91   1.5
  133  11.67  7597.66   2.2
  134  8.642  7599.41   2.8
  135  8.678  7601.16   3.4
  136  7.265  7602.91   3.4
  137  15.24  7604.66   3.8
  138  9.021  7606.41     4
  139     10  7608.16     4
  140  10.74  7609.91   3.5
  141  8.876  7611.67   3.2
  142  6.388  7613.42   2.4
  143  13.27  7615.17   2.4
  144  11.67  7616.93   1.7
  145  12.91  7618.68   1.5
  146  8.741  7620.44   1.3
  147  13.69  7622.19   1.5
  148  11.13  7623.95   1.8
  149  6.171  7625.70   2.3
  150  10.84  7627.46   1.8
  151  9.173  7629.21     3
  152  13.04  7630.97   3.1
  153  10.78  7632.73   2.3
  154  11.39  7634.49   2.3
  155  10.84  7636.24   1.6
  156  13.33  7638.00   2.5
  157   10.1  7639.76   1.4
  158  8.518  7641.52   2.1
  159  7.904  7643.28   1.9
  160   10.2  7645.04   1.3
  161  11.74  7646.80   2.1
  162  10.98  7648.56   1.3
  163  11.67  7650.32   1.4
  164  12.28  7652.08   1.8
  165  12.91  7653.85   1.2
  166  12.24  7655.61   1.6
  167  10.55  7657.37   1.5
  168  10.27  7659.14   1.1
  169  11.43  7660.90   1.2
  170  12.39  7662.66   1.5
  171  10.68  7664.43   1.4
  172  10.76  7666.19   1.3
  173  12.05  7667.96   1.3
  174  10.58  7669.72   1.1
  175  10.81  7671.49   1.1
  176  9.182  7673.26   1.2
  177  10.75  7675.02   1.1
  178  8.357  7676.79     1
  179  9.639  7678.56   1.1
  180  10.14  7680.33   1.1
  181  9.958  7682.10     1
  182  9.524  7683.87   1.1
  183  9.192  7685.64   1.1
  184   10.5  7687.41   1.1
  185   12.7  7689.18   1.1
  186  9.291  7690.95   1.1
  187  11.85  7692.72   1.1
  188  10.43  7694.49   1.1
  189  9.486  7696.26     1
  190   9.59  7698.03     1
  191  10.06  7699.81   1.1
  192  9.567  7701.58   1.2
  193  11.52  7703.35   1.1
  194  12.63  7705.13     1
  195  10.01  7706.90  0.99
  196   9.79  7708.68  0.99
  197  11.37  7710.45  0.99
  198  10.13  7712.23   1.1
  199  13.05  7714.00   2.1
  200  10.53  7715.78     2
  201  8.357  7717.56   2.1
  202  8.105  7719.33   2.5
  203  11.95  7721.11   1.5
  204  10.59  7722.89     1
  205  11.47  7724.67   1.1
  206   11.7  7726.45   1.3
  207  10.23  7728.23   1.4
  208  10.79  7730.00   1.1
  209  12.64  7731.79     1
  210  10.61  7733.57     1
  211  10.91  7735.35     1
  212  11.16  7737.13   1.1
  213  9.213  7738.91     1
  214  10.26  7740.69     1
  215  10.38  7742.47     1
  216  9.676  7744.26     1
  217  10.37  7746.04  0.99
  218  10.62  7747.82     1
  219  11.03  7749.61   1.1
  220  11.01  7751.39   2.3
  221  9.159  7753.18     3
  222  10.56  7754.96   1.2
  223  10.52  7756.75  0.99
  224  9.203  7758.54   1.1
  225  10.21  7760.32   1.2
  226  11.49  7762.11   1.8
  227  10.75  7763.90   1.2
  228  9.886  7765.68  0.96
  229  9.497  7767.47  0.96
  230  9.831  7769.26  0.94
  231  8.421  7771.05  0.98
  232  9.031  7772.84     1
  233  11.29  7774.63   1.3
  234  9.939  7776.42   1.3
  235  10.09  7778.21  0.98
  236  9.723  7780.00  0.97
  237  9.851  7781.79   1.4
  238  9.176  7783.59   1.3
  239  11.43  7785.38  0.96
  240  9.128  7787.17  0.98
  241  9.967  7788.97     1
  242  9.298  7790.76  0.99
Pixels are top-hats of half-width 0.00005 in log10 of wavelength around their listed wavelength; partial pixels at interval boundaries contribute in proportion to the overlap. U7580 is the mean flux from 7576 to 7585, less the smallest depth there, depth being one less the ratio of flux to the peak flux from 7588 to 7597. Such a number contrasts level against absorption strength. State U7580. 10.0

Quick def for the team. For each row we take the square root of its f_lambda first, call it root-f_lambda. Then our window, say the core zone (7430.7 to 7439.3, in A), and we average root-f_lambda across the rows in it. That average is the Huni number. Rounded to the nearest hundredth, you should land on 3.19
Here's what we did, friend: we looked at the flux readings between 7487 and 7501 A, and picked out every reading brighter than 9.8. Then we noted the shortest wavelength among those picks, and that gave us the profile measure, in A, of 7488.24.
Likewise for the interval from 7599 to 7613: 7604.66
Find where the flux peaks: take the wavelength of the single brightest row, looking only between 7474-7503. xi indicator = 7486.52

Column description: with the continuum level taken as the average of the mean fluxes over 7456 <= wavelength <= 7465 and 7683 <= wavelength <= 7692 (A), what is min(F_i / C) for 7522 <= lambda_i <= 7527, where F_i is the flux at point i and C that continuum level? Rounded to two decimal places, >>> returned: 1.03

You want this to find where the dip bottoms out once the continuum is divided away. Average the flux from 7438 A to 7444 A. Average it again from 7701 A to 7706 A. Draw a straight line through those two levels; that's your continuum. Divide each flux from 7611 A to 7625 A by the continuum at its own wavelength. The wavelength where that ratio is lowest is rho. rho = 7613.42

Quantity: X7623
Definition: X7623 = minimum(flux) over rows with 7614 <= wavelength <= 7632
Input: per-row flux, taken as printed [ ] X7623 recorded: 6.171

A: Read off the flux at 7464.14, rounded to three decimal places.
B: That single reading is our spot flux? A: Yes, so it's 10.250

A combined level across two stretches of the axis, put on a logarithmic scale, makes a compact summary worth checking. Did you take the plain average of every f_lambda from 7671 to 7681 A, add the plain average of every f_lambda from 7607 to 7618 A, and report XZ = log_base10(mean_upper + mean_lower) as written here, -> 1.30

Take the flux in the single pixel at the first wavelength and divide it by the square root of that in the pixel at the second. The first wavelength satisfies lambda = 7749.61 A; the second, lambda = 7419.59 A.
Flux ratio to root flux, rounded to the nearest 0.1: 3.5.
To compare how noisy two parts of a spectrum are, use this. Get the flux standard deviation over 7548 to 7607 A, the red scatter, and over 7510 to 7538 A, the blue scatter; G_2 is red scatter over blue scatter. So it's 0.9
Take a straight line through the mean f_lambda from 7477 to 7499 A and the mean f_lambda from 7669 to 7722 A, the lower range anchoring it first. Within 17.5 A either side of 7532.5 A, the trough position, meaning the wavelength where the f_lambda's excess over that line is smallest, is 7515.88 A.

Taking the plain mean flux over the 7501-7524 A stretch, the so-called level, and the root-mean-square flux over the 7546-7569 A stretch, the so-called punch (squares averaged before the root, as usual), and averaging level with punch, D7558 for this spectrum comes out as 10.5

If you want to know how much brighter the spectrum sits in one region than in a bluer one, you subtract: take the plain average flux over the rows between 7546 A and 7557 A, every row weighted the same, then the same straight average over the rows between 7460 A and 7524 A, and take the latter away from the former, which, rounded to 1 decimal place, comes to 0.6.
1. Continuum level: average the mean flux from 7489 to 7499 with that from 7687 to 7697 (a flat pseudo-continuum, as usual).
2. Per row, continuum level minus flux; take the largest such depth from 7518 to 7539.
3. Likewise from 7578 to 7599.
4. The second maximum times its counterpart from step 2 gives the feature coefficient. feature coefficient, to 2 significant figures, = 1.6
